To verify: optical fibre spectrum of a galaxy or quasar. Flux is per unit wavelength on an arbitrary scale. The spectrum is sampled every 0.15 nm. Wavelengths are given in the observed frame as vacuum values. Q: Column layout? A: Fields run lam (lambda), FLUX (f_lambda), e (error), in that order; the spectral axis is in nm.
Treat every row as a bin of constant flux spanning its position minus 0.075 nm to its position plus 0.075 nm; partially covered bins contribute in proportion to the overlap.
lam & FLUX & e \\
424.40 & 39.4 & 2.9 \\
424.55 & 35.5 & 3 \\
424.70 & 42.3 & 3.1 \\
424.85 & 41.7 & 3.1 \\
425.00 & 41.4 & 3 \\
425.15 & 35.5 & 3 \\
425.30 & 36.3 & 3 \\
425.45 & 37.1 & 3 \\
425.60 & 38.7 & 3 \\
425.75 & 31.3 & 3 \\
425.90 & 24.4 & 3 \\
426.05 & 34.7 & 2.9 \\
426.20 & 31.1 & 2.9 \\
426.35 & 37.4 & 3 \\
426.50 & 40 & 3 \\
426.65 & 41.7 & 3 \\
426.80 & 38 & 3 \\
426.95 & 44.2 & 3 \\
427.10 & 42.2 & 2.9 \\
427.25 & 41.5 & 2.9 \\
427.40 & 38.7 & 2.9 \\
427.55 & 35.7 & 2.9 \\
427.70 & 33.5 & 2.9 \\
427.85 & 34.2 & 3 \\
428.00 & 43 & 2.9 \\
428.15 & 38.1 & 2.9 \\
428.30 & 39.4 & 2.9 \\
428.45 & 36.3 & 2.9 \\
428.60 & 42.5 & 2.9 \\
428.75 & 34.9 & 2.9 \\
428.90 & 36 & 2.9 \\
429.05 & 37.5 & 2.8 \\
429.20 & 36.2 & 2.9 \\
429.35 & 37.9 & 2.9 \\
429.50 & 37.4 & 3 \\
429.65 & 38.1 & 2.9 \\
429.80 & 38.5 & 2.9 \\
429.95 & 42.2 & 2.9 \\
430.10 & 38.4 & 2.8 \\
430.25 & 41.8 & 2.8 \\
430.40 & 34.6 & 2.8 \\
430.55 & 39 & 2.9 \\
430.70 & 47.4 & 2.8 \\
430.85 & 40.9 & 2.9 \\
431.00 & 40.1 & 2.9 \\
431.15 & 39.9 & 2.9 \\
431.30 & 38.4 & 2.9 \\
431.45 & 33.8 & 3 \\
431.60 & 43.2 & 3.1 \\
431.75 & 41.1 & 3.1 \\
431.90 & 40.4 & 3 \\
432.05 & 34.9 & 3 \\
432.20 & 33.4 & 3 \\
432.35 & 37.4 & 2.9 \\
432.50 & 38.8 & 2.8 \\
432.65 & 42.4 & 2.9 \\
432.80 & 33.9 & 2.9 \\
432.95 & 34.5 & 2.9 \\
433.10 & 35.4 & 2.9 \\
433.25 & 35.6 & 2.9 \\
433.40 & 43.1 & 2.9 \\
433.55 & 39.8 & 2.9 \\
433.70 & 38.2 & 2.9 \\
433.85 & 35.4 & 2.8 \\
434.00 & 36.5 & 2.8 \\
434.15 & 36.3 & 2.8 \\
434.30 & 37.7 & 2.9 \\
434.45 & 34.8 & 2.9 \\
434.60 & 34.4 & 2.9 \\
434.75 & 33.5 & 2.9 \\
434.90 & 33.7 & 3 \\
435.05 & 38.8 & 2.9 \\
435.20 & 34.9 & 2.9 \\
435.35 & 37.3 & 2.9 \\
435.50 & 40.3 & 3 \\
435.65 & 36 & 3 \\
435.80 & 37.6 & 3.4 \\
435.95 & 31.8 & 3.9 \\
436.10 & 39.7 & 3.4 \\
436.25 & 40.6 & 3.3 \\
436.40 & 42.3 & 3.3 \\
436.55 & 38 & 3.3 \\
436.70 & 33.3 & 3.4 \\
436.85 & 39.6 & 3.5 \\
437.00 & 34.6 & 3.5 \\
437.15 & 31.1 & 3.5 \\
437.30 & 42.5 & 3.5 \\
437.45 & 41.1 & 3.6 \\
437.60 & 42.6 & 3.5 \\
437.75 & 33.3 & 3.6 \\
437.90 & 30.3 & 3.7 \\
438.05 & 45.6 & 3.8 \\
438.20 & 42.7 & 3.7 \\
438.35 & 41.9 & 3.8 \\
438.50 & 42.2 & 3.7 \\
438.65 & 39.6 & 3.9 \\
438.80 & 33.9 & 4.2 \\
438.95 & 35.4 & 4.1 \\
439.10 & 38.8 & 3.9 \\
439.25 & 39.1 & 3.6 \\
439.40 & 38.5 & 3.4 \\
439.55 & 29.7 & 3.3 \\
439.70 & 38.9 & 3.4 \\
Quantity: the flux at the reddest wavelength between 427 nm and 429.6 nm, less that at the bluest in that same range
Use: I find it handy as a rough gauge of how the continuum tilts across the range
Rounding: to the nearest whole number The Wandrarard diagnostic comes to -5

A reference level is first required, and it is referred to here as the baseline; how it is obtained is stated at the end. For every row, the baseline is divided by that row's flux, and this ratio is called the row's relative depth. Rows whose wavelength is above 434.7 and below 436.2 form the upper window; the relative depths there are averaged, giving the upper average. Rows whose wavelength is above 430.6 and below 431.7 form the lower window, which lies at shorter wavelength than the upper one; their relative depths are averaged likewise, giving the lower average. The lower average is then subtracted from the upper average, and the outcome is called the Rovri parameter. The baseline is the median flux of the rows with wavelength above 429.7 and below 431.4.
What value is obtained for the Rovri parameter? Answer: 0.11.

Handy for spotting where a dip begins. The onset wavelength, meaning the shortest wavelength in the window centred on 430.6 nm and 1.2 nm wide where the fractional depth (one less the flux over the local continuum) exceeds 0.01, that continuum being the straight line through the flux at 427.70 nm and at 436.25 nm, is 430.40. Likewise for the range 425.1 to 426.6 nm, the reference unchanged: 425.75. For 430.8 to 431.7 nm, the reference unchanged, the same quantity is 431.45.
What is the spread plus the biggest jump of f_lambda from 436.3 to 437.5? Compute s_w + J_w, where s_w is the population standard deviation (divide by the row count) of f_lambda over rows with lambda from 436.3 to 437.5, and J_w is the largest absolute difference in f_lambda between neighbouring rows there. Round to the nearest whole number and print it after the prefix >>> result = 15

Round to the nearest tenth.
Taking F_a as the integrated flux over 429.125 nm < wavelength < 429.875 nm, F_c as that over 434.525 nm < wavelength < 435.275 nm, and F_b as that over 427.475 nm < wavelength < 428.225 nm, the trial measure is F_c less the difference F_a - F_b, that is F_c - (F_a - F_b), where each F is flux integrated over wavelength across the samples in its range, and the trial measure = 25.8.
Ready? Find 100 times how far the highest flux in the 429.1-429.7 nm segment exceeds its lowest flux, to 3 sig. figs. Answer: 190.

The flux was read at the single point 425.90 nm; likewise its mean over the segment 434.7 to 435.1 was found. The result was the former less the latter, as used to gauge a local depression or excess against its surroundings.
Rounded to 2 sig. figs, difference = -11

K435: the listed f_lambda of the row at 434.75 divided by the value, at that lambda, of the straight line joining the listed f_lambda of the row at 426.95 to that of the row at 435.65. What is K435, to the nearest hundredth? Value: 0.91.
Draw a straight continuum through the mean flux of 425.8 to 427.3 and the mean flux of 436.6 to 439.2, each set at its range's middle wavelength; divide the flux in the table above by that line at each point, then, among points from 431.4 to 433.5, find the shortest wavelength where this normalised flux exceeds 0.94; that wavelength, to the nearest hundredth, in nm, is 431.60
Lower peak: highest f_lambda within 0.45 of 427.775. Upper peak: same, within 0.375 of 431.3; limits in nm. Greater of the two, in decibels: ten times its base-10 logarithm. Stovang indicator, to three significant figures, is 16.4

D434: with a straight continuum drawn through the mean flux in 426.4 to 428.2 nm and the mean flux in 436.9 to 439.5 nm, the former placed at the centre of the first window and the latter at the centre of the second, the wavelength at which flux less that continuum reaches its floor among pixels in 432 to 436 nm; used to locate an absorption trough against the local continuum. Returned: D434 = 435.95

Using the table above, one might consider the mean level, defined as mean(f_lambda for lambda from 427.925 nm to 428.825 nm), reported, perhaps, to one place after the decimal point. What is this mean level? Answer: 39.0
